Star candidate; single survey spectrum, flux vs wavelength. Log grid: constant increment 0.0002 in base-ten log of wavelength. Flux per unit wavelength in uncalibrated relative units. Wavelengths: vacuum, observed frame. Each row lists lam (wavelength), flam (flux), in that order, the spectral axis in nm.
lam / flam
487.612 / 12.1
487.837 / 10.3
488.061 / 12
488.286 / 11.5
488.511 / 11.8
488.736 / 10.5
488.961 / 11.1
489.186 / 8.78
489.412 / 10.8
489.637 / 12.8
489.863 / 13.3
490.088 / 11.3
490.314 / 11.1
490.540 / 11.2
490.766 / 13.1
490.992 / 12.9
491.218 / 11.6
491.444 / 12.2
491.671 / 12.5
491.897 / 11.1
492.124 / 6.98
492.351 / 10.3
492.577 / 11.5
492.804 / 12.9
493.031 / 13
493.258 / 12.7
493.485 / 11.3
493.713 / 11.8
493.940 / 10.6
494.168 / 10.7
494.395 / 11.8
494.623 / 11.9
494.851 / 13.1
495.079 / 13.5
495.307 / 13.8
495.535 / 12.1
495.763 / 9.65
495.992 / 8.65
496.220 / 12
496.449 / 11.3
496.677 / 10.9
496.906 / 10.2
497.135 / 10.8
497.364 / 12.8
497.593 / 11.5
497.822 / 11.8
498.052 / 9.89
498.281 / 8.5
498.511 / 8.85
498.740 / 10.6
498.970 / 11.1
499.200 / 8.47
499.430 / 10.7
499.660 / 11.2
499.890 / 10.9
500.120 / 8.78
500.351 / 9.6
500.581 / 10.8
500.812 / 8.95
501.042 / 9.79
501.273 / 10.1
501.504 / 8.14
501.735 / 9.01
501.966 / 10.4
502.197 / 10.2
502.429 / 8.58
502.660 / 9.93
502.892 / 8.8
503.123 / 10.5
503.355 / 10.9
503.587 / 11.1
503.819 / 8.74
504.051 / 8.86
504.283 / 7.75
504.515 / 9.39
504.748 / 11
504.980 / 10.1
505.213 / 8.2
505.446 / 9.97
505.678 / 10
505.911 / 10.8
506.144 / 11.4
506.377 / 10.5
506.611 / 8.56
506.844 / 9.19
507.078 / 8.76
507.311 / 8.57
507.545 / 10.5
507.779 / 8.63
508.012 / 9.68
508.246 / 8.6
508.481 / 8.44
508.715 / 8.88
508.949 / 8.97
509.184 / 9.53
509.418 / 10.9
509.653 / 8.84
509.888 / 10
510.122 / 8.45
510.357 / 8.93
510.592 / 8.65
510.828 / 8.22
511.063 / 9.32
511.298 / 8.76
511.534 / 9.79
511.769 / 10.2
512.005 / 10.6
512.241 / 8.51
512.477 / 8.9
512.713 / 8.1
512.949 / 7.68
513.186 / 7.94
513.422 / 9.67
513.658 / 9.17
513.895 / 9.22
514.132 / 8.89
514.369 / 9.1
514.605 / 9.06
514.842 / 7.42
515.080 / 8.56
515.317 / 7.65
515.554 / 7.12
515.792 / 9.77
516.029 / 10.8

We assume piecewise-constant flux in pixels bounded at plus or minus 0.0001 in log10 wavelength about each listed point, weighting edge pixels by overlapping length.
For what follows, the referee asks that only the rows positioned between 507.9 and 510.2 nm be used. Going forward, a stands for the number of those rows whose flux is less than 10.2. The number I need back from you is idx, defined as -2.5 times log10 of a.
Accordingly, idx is -2.4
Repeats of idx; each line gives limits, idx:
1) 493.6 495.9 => 0.0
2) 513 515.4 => -2.5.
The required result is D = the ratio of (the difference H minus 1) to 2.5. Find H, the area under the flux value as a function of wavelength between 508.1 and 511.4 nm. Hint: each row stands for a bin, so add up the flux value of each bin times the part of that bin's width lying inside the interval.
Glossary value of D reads 11.5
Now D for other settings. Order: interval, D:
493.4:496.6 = 14.4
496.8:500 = 13.1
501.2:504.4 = 11.8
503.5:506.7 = 12.1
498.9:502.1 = 12.2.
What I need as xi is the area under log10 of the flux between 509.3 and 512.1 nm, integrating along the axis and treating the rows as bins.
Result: 2.7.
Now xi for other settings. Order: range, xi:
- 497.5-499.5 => 2.0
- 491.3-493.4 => 2.2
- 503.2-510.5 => 7.1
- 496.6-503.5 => 6.9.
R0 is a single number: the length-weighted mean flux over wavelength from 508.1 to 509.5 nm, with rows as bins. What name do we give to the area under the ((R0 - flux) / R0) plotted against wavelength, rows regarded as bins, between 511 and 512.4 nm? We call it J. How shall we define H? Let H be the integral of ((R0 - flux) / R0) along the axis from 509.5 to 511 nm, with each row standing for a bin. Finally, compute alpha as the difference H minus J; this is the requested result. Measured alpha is 0.10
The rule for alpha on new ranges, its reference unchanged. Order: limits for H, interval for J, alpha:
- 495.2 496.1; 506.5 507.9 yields -0.20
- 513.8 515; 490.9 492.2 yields 0.36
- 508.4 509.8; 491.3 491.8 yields 0.15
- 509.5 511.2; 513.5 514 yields 0.05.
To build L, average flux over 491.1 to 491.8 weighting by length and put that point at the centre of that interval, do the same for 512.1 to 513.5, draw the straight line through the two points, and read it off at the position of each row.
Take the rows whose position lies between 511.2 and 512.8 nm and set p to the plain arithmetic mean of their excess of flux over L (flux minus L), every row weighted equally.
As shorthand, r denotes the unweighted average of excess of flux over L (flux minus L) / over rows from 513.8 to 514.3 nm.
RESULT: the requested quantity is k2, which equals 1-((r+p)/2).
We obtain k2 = 0.3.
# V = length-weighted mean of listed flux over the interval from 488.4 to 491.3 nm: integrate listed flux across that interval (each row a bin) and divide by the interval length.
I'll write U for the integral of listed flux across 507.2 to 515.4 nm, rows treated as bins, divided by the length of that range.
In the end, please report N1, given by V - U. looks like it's 2.6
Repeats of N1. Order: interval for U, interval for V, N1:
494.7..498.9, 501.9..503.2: -1.4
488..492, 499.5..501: -1.6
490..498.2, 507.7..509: -2.6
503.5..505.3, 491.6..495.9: 2.2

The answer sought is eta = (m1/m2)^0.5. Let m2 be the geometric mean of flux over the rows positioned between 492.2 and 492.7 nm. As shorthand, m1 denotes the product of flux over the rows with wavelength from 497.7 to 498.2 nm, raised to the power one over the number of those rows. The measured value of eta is 1.00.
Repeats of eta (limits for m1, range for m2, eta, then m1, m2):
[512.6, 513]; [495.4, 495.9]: 0.85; 7.9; 10.8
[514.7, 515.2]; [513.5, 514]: 0.93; 8.0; 9.2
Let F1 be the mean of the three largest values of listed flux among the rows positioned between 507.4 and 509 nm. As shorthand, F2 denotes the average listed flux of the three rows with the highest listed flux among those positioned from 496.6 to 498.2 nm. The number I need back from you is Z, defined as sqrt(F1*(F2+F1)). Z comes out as 14.5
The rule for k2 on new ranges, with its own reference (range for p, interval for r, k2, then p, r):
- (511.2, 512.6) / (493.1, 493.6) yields 0.5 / 0.8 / 0.2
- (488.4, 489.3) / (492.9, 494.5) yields 2.0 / -2.0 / 0.0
